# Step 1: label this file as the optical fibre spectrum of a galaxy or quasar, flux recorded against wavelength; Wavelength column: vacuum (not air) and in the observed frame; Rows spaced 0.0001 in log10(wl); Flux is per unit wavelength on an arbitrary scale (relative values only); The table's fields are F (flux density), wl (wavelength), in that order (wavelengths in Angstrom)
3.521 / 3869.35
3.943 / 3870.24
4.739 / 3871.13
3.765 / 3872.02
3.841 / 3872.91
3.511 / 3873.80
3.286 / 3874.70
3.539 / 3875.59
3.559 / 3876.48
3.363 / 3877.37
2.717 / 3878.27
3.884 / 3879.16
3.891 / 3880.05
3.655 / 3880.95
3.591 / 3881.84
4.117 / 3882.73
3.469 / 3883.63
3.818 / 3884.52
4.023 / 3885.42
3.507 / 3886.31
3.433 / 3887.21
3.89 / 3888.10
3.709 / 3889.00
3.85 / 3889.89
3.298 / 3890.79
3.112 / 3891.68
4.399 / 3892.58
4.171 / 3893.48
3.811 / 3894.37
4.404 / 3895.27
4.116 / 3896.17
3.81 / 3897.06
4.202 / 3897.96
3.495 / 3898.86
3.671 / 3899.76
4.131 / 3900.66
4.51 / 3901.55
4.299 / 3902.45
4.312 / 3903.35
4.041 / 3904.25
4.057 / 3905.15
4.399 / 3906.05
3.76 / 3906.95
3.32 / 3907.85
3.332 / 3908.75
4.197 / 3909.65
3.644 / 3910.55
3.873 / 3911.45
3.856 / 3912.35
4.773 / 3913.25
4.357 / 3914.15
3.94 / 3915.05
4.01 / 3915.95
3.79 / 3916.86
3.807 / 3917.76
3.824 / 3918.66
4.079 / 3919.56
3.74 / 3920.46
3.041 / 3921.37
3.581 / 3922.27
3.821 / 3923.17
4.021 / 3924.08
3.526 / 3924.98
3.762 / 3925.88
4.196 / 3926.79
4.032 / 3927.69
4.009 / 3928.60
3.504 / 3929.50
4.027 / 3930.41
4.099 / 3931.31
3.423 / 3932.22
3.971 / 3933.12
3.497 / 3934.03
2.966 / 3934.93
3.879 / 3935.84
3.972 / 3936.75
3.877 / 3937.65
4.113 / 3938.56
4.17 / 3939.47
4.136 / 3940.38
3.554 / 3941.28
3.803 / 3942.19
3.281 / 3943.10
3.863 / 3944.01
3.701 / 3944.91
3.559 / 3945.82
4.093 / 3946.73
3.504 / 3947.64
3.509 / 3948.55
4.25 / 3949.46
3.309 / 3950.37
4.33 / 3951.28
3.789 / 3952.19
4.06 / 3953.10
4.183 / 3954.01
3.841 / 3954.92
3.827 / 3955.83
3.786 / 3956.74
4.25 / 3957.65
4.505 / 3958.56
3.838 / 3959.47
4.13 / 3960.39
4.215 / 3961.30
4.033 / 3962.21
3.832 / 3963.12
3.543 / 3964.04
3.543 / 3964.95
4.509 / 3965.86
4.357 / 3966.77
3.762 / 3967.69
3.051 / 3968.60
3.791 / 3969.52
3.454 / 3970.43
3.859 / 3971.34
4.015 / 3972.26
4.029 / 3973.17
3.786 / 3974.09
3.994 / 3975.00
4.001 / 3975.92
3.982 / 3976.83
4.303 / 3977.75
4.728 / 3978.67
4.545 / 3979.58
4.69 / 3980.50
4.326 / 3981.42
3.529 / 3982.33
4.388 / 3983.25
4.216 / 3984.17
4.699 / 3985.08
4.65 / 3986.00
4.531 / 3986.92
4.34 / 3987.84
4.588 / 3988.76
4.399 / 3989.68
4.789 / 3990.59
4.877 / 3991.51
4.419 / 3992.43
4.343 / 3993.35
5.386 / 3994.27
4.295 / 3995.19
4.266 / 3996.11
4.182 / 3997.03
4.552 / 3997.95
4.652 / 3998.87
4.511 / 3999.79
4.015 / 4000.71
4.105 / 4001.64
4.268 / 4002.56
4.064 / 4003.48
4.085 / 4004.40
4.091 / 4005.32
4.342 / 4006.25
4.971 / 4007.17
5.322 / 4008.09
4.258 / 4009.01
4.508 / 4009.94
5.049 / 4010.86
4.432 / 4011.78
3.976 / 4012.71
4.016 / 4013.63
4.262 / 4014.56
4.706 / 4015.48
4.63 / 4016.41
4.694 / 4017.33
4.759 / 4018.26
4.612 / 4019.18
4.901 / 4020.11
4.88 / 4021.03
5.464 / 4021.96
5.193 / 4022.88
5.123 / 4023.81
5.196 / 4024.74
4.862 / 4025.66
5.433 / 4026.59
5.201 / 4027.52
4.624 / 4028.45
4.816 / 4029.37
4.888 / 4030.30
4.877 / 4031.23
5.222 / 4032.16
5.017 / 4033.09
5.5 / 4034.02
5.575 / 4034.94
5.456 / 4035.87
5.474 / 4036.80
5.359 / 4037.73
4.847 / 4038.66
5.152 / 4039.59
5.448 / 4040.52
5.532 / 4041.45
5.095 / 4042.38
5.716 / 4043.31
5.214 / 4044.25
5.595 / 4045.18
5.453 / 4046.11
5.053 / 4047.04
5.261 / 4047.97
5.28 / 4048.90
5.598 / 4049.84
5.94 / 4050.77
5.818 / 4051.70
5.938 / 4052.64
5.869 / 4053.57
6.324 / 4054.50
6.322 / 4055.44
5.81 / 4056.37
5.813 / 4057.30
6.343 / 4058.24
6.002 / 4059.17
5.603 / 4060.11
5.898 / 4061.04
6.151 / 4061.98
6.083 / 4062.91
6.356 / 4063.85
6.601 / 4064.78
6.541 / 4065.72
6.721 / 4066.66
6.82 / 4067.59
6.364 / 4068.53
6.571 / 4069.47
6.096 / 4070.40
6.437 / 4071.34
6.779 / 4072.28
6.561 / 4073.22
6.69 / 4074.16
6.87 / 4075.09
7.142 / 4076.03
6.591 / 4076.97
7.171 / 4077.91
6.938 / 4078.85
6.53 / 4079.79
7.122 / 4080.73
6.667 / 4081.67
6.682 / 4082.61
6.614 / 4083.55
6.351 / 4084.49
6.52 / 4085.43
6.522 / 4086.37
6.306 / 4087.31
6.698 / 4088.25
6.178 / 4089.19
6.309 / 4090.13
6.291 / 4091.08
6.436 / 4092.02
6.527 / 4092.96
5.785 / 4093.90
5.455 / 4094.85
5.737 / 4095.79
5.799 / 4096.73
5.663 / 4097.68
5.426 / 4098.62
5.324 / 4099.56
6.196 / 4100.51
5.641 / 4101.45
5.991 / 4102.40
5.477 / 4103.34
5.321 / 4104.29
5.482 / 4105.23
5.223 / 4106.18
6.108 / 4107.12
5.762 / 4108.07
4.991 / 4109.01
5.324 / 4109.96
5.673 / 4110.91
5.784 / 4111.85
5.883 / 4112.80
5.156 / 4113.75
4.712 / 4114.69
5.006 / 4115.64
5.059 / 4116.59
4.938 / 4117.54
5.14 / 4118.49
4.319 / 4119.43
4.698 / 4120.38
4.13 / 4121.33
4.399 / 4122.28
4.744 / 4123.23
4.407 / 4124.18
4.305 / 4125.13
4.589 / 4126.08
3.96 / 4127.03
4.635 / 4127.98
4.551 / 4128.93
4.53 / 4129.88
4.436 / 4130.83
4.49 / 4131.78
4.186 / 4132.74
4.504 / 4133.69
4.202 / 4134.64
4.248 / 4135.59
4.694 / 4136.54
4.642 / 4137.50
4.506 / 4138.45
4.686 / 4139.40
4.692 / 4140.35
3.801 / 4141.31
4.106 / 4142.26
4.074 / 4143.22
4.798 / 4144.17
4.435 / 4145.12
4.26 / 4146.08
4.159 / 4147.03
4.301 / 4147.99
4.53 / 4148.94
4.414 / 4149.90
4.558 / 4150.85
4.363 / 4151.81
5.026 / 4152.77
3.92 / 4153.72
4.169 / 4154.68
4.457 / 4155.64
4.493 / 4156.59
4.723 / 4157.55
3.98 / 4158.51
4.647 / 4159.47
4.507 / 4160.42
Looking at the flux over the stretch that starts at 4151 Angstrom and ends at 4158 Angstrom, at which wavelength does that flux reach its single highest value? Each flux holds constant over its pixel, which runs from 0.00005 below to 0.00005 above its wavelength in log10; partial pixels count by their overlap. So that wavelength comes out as 4152.77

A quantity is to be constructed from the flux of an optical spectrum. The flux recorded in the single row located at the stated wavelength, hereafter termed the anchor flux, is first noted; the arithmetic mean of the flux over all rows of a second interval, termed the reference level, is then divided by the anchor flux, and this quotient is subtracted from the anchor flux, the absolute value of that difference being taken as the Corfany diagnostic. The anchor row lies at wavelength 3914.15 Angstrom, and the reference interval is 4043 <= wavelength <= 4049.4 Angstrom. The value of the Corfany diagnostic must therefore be 3.1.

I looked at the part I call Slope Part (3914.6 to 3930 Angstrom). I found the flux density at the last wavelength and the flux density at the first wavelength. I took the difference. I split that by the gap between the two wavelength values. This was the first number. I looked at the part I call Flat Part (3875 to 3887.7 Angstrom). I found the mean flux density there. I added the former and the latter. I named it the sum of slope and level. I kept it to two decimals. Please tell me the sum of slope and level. 3.58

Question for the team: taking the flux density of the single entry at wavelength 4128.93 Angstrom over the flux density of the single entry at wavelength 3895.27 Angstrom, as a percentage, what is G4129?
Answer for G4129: 103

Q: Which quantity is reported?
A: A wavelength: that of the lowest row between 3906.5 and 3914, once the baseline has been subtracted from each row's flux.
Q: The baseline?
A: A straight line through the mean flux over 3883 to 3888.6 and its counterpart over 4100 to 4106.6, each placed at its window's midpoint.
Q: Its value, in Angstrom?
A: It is 3907.85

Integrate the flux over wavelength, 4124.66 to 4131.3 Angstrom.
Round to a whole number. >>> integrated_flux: 29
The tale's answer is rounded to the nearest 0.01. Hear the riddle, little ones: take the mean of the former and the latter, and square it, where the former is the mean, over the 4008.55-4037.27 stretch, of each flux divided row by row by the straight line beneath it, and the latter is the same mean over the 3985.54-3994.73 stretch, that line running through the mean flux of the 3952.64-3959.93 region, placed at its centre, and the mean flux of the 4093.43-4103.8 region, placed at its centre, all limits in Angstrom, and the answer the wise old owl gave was 1.06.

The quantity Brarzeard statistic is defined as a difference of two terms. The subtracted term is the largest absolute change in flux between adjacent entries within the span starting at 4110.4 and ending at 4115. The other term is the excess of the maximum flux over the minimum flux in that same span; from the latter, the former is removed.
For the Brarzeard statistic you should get 0.44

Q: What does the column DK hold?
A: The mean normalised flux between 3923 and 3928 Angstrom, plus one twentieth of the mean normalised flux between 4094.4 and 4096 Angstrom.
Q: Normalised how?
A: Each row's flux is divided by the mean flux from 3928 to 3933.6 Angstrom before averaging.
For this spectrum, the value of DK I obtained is 1.09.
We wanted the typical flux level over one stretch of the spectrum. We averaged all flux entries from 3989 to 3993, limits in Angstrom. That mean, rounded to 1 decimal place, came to 4.6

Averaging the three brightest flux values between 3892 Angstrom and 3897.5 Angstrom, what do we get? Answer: 4.32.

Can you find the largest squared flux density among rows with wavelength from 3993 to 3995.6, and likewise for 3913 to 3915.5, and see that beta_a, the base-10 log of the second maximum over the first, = -0.10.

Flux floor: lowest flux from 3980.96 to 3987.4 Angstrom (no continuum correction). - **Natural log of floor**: 1.3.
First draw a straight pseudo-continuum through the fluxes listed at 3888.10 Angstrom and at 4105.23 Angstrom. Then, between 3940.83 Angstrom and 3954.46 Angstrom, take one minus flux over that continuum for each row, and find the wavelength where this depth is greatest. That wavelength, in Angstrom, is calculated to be 3950.37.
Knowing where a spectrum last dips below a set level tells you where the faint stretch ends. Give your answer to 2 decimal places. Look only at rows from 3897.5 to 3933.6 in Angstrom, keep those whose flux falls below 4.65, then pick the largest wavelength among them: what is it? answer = 3933.12 Angstrom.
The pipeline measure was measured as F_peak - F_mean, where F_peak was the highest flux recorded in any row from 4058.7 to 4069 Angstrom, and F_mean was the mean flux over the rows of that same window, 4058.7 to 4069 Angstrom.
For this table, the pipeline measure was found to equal 0.53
